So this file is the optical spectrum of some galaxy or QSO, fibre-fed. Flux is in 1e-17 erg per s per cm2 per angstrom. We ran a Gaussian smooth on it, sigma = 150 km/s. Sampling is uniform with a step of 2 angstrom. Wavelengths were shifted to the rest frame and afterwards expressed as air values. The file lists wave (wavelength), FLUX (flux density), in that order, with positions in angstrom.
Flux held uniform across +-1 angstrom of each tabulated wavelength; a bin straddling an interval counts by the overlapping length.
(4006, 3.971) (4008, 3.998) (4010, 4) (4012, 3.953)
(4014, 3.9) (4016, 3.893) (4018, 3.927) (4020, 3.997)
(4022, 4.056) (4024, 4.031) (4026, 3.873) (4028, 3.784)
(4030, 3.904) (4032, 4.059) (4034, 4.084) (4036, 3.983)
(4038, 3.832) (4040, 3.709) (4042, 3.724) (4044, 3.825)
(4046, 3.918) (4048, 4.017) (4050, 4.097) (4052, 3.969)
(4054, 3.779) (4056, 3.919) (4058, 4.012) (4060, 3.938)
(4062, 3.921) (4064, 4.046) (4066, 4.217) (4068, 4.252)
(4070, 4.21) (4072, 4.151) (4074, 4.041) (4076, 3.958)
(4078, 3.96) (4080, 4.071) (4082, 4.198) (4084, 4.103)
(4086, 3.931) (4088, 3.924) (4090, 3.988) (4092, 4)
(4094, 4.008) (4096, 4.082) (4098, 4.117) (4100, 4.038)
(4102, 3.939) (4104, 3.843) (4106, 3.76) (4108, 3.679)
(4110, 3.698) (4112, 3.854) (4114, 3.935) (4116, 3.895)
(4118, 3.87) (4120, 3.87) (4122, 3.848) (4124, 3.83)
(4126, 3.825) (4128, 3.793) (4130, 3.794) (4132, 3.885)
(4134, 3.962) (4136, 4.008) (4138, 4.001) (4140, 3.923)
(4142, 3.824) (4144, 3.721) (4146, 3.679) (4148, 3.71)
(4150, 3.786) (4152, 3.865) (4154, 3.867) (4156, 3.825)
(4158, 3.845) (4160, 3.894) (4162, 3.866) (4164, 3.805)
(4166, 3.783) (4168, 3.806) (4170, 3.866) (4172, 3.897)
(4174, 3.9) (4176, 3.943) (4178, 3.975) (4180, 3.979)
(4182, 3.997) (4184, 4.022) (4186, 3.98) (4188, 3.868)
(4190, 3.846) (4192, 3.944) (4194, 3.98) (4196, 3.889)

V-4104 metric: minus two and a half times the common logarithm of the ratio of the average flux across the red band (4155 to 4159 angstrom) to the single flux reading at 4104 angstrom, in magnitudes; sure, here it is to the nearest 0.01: 0.00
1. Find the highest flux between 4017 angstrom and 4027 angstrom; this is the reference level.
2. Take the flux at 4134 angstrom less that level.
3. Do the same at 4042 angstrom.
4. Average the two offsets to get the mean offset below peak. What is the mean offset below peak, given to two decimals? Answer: -0.21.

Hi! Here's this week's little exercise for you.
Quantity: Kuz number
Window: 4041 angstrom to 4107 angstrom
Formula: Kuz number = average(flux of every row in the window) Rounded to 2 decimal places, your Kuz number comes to 4.00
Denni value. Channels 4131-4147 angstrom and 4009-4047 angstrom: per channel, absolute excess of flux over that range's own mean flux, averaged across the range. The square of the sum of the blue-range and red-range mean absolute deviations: 0.035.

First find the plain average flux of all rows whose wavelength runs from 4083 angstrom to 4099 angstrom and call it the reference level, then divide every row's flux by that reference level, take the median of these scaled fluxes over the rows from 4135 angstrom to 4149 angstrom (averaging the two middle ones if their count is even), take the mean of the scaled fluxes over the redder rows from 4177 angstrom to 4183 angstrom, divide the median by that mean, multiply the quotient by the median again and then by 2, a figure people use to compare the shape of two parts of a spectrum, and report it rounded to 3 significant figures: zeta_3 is 1.83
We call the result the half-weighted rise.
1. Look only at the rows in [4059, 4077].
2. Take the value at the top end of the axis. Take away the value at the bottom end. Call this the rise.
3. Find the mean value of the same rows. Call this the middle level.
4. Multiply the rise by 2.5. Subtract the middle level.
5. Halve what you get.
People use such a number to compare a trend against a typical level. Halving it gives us -2.02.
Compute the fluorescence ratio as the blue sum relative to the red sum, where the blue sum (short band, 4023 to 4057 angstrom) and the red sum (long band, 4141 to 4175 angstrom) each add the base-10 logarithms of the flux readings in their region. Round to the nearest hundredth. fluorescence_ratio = 1.02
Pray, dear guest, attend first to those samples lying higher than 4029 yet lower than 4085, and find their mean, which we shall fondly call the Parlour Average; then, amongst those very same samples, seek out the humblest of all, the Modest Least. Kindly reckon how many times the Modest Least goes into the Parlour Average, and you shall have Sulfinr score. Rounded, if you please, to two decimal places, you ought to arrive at 1.08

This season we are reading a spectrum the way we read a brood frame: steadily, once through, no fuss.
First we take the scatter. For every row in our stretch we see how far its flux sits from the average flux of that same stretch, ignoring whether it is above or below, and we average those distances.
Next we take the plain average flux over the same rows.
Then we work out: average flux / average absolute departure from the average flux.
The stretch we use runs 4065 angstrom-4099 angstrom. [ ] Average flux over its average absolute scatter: 46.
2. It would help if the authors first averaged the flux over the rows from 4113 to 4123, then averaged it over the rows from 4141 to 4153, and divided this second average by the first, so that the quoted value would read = 0.97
